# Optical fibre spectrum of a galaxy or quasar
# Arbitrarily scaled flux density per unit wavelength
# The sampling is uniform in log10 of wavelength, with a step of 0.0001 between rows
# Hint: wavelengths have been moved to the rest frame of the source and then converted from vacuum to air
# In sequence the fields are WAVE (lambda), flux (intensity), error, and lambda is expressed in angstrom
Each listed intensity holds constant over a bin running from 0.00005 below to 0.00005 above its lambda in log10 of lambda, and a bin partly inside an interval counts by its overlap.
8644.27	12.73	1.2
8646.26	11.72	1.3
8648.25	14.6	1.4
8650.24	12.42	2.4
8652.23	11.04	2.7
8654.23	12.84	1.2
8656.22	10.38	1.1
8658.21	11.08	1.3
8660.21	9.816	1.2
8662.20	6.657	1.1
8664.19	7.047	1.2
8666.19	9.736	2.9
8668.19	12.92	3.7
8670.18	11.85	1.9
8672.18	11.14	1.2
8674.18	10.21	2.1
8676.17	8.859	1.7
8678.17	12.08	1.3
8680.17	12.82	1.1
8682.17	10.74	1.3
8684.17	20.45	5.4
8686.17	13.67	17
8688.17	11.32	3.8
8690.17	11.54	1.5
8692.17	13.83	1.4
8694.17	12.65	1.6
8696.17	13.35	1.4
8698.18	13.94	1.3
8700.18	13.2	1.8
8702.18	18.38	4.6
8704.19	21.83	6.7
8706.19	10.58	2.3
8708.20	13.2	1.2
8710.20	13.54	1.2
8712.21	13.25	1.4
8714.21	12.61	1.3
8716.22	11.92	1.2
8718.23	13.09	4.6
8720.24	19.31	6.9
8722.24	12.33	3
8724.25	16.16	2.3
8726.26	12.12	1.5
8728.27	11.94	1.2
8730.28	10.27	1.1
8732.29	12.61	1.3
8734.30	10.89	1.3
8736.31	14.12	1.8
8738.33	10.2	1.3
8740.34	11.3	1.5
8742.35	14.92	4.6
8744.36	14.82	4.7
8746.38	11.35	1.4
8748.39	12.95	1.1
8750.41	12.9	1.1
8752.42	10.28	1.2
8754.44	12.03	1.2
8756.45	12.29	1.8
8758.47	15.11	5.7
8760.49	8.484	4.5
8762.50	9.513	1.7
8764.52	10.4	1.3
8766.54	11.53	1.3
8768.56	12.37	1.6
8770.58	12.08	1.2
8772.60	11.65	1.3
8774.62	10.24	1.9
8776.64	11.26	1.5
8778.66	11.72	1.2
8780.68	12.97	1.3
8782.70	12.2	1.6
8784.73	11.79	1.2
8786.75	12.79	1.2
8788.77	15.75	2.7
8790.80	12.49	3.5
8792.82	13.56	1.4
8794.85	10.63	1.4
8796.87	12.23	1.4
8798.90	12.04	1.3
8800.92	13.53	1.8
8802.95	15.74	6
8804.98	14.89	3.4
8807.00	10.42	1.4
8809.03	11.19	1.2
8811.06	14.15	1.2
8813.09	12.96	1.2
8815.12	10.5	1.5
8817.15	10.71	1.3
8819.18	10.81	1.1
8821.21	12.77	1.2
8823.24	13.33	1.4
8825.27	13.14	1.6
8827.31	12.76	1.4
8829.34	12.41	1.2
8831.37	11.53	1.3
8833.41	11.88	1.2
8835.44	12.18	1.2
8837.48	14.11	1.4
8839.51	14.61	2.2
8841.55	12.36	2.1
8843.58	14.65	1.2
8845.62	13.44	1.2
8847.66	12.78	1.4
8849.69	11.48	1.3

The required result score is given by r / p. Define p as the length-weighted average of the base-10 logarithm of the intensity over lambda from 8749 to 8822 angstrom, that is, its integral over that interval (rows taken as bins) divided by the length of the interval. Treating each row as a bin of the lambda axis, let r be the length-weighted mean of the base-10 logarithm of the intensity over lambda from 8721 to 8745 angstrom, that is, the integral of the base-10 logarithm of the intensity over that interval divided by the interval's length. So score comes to 1.02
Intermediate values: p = 1.08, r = 1.098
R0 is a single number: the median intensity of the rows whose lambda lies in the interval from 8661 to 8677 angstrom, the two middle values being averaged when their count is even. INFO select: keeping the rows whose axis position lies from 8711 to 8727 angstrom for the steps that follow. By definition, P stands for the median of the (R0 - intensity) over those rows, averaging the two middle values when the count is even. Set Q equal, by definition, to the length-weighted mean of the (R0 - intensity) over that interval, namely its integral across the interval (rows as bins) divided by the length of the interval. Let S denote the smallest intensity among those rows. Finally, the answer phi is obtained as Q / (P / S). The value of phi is 16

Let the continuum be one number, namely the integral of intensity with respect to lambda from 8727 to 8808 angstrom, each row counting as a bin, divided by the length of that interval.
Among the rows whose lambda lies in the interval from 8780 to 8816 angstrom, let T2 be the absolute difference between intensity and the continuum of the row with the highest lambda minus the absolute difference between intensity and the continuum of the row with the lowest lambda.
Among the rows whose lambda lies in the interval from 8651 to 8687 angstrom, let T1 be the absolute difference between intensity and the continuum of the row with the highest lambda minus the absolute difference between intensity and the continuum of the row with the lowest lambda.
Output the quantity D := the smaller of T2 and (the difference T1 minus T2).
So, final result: -0.7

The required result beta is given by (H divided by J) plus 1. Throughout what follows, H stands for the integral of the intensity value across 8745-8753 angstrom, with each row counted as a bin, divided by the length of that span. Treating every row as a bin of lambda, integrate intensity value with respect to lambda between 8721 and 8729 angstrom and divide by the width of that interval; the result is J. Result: 1.90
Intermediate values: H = 12.1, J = 13.4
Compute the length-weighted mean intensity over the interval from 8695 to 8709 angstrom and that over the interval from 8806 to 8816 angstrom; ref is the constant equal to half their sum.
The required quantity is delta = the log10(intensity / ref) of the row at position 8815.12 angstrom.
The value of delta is -0.106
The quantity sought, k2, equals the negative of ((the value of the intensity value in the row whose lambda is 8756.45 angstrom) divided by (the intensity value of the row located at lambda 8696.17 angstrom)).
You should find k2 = -0.92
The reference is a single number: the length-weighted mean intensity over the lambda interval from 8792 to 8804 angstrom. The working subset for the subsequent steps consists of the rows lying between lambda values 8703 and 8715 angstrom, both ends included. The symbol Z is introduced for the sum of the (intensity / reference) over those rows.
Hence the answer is 6.57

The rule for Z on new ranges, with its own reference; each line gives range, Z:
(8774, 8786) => 5.42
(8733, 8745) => 5.89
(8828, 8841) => 5.93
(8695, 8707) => 7.05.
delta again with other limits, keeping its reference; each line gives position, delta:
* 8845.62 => 0.002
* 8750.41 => -0.016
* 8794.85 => -0.100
